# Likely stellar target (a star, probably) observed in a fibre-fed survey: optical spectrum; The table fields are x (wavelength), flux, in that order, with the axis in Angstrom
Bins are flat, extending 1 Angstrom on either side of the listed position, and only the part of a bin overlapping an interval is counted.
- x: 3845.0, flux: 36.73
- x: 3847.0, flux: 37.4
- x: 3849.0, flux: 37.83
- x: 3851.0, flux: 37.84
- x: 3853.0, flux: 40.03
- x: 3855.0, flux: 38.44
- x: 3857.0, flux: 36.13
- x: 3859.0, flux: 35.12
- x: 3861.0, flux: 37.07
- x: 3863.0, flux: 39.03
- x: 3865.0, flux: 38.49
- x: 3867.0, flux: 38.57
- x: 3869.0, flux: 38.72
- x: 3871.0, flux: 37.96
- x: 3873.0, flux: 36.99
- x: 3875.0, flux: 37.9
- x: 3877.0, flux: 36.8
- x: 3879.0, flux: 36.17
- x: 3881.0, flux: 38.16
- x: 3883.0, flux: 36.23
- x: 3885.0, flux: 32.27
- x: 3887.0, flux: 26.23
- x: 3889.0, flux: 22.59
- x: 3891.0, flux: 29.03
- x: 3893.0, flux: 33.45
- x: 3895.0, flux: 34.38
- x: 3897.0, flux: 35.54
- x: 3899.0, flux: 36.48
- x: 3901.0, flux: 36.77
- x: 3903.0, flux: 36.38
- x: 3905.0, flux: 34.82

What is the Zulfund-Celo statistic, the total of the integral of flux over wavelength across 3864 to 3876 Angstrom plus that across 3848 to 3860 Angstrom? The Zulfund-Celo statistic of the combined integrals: 908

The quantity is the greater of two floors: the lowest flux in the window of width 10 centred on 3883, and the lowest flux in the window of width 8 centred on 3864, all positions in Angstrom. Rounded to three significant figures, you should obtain 37.1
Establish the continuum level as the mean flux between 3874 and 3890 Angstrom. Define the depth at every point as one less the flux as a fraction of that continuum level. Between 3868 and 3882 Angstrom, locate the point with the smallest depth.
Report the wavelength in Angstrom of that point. 3869.0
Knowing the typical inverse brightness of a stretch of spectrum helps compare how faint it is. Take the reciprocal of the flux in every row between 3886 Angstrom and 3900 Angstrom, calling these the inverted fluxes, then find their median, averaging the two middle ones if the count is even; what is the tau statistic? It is 0.0299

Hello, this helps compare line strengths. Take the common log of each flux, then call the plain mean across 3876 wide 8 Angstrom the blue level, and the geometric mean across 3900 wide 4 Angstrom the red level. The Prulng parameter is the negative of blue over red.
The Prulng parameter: -1.00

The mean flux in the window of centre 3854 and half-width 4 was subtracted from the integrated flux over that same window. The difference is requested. 267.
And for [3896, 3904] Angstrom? 254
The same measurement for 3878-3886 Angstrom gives 250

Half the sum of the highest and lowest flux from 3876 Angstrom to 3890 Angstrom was 30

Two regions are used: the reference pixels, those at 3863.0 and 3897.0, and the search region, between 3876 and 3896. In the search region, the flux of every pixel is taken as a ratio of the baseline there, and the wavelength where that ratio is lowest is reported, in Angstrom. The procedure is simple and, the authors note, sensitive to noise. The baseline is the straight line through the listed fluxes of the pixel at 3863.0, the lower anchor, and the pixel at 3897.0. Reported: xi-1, 3889.0 Angstrom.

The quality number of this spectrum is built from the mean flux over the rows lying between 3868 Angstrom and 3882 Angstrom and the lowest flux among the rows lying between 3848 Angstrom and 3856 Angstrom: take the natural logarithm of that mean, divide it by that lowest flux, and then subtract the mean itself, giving -37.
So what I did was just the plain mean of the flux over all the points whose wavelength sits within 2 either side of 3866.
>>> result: 39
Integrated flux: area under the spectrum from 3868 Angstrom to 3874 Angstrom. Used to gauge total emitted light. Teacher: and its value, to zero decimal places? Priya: 227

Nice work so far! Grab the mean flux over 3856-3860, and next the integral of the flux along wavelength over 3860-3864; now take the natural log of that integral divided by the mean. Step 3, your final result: 1.45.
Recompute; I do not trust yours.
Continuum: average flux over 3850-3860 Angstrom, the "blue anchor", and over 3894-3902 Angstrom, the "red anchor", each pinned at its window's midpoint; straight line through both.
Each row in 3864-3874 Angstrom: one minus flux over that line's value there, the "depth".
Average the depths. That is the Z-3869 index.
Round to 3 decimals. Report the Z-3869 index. -0.032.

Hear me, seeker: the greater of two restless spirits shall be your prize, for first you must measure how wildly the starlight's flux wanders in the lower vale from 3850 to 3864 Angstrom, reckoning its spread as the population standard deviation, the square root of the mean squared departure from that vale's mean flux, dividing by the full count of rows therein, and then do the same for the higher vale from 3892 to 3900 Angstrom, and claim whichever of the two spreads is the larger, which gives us 1.6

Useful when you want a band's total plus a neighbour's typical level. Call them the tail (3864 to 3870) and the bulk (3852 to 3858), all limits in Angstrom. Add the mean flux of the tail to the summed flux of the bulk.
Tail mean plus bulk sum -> 153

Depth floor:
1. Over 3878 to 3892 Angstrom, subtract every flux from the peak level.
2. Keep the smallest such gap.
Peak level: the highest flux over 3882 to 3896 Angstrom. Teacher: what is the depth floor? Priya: -1.9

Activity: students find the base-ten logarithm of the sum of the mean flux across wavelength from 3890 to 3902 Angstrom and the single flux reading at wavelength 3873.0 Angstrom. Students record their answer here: 1.853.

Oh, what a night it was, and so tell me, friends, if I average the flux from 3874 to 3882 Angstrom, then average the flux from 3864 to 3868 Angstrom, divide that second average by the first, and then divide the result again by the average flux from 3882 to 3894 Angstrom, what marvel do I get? 0.035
